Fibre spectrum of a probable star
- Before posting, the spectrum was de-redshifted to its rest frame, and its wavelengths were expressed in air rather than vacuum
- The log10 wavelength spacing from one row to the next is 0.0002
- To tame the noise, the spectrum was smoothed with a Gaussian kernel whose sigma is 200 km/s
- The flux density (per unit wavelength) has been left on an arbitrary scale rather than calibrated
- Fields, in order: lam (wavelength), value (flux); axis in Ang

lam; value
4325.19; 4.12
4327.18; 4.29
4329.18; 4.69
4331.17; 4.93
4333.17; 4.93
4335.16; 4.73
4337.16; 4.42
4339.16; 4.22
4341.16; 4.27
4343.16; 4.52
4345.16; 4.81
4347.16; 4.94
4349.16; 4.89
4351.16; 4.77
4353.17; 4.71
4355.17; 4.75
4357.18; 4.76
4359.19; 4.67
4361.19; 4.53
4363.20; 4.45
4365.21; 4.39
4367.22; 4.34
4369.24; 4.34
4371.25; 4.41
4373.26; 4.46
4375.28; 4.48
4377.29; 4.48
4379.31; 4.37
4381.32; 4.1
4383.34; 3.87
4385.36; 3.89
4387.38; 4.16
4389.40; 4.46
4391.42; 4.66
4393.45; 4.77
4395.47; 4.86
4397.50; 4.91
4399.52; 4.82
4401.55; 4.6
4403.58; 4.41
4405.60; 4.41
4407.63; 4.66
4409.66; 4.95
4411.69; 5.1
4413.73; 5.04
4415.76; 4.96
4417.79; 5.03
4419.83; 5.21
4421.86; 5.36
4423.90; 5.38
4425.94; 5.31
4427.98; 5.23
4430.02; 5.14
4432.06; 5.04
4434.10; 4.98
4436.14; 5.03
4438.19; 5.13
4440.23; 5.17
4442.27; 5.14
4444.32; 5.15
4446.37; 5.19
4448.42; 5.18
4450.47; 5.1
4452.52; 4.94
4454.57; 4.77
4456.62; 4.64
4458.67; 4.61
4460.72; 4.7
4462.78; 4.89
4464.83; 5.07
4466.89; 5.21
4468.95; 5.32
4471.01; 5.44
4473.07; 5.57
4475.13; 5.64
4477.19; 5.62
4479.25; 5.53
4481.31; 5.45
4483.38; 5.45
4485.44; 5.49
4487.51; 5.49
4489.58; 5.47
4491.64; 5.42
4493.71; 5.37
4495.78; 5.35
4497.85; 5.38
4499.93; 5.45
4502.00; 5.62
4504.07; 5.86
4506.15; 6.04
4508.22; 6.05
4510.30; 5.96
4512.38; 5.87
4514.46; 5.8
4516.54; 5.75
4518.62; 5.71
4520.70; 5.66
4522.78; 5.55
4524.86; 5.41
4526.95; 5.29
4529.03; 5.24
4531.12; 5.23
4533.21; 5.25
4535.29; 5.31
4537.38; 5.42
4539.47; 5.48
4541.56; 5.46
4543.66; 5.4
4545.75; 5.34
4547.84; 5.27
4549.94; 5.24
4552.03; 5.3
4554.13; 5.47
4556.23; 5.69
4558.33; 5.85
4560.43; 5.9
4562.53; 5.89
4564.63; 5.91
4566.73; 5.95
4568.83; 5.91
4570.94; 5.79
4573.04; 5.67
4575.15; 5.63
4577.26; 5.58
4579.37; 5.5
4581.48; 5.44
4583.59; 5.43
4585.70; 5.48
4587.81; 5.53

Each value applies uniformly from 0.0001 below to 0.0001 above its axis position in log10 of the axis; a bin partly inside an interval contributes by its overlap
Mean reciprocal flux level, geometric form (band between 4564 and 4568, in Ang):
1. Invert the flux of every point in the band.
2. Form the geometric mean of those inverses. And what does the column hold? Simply 0.169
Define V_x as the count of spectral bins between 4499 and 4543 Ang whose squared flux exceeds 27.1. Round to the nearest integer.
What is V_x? 21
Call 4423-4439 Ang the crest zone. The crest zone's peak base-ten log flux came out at 0.731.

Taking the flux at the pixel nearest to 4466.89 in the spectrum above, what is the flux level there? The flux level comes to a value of 5.21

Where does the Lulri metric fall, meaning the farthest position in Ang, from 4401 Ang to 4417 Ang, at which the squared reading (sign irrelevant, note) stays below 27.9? 4415.76 Ang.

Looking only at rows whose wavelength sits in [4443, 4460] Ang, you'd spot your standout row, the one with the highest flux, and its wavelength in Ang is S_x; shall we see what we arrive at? 4446.37 Ang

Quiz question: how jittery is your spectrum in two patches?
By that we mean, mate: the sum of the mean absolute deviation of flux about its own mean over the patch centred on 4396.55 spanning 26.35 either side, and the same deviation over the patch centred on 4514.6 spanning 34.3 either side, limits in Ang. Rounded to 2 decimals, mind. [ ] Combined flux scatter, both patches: 0.50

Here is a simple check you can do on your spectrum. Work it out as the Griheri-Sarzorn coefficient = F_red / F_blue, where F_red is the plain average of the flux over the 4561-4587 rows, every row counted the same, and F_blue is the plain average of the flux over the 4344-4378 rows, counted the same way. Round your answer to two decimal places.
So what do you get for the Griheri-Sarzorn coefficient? 1.24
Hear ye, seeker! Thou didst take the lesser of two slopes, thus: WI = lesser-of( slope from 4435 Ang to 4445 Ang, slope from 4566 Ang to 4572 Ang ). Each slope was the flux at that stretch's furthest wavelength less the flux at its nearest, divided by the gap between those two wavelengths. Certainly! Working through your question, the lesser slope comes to -0.04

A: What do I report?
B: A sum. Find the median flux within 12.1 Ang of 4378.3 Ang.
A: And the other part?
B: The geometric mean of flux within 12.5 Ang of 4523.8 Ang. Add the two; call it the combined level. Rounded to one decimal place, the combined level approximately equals 9.9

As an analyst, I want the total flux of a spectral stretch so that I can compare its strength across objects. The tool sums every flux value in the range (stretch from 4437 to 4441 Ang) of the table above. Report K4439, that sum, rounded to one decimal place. 10.3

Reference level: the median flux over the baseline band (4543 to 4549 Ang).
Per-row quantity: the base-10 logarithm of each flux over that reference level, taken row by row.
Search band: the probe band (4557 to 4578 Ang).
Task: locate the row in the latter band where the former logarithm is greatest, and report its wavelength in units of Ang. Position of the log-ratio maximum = 4566.73 Ang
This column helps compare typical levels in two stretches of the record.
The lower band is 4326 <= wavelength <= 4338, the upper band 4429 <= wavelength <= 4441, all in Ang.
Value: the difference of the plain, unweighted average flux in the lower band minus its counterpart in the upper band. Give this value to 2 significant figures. -0.42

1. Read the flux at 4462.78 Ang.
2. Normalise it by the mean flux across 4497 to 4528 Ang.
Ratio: 0.86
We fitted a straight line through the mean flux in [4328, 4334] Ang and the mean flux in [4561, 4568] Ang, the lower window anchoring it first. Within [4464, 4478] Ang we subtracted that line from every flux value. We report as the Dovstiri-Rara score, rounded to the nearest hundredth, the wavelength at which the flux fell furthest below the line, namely 4464.83 Ang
